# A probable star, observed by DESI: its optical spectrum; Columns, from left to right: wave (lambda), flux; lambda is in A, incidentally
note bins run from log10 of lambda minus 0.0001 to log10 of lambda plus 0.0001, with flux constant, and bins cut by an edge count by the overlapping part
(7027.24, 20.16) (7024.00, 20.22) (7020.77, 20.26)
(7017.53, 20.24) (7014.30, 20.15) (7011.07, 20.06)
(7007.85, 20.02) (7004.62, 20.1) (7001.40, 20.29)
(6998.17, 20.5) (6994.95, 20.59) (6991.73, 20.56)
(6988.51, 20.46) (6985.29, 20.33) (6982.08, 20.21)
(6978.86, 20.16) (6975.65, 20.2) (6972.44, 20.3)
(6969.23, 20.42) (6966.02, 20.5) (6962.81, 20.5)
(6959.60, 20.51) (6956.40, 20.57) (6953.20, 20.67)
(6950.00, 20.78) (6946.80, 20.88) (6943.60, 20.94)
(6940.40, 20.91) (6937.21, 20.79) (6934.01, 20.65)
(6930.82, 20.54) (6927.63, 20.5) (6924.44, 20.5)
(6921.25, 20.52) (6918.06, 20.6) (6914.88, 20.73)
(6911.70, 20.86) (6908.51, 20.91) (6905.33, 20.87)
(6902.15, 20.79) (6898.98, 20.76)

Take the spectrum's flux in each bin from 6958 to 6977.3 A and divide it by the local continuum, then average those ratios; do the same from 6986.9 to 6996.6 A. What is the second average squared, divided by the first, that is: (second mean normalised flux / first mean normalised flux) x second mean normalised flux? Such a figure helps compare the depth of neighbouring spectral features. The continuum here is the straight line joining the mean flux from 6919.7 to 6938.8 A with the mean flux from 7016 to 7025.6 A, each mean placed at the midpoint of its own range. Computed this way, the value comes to 1.02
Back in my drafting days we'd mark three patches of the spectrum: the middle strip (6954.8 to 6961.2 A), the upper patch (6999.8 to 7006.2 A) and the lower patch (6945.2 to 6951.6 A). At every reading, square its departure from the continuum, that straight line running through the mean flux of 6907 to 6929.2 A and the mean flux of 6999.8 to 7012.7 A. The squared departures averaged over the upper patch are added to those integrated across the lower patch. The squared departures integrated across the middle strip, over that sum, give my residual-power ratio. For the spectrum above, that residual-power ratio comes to 0.12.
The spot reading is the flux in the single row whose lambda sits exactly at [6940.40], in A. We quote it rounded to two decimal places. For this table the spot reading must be 20.91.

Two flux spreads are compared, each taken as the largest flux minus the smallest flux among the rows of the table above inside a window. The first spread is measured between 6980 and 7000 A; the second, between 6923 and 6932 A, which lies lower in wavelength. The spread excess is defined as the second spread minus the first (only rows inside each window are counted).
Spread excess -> -0.34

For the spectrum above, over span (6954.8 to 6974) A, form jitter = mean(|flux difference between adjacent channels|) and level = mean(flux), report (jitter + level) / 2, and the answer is 10.26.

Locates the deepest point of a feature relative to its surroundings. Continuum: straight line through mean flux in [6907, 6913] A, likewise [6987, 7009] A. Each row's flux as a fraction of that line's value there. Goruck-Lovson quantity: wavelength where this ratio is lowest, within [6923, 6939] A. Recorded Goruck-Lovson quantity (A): 6924.44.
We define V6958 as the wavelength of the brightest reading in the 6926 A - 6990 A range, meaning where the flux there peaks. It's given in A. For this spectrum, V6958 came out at 6943.60 A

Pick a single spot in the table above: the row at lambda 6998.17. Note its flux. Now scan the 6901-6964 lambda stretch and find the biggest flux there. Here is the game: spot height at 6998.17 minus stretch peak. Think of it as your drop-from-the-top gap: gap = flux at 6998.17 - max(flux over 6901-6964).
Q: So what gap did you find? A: -0.44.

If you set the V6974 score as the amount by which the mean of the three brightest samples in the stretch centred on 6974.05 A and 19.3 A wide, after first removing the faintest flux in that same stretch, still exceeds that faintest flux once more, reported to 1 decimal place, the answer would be -19.9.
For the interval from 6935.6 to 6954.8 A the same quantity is -20.4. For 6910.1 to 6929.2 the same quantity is -20.3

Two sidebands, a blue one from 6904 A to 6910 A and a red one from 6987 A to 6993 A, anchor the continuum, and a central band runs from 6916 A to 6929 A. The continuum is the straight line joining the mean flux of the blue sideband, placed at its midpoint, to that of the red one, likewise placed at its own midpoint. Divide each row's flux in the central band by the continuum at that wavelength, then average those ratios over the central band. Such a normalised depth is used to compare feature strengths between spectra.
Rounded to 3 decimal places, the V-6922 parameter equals 0.986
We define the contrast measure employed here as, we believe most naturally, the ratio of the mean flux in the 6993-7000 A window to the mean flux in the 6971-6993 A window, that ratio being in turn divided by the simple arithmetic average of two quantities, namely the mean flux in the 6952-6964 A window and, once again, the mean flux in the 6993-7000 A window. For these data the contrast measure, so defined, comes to 0.0492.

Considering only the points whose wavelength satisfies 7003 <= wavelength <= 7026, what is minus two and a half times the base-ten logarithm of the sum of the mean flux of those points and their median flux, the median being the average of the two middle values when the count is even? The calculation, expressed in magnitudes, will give -4.01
